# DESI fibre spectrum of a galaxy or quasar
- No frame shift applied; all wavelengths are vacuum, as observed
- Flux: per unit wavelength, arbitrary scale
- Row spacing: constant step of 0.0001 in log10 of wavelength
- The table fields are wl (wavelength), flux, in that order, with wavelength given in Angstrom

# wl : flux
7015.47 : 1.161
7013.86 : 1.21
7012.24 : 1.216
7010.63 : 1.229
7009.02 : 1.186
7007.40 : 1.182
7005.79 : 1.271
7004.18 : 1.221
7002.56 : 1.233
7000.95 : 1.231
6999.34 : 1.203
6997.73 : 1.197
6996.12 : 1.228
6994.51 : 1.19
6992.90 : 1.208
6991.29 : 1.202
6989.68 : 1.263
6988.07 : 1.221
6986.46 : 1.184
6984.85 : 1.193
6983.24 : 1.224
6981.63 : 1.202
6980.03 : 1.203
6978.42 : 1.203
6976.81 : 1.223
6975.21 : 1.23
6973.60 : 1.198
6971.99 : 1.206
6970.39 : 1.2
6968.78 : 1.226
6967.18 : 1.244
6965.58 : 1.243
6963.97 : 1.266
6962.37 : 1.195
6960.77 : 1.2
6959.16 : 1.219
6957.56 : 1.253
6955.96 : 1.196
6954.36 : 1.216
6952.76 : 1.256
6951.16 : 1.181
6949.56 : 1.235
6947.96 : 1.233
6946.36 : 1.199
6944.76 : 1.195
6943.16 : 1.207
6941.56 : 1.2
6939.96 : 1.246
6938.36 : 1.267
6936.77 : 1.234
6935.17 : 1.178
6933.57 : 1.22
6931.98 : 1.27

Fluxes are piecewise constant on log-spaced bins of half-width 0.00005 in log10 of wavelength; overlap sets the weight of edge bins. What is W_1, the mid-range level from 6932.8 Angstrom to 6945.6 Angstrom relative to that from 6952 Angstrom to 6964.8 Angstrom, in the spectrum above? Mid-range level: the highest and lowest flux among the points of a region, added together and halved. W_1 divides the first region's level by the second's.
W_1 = 0.99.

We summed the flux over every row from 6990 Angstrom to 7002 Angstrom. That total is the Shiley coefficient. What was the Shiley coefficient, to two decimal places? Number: 8.46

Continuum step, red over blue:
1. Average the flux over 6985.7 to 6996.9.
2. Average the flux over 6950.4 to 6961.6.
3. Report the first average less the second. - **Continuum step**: -0.004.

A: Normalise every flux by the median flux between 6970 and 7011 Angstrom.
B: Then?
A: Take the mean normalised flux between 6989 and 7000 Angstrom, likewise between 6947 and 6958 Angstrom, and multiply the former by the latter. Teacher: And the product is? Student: 1.02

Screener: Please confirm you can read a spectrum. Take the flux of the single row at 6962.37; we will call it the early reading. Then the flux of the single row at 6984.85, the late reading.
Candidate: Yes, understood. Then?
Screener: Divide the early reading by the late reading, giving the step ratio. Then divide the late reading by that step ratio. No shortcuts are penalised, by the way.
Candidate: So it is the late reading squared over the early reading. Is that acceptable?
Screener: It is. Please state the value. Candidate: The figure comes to 1.19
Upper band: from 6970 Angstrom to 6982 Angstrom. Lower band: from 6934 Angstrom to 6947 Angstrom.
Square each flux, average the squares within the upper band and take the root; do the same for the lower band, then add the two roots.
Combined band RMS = 2.42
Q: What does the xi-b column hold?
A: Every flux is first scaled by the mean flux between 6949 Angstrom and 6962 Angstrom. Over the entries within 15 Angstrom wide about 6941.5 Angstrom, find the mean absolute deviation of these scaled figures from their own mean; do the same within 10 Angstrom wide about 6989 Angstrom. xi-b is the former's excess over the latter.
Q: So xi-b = 0.0034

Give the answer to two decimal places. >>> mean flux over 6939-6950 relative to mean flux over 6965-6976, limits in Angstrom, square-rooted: 1.00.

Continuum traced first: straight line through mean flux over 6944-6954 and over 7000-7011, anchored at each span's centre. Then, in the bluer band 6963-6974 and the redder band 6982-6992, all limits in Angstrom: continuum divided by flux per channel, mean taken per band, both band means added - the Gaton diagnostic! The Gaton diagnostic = 2.00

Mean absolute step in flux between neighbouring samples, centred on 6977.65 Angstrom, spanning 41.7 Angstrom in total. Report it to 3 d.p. 0.023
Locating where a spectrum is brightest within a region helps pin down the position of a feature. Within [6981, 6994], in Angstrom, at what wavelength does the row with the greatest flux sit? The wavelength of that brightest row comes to 6989.68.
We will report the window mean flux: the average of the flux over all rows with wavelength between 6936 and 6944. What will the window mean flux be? 1.231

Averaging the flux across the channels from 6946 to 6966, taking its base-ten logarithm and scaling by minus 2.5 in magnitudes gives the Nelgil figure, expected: -0.218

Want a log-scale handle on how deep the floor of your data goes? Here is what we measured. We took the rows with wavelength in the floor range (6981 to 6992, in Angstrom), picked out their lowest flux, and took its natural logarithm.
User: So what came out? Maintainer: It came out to 0.169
